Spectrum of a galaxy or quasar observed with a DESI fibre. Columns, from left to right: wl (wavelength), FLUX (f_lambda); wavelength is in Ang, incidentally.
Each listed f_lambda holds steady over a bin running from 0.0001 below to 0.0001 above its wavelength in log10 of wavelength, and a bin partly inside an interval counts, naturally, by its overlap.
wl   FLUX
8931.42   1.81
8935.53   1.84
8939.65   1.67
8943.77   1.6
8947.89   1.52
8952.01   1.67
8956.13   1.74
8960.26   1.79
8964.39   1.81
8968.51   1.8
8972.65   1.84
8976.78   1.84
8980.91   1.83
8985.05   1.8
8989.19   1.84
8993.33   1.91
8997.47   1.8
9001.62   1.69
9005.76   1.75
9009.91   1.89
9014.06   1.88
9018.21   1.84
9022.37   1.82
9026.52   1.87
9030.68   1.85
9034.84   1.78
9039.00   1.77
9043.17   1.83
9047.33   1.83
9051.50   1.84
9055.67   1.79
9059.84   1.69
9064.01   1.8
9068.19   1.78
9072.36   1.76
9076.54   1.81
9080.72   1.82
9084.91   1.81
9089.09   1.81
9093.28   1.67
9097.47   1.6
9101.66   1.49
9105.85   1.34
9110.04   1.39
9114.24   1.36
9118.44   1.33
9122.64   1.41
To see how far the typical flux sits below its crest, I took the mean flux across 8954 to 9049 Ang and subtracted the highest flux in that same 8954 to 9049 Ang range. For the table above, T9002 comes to -0.093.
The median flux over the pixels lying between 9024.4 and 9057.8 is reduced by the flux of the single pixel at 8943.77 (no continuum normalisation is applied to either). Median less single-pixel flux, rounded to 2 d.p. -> 0.23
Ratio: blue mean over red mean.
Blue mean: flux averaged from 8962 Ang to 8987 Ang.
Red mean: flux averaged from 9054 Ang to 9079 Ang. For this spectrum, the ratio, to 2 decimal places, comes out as 1.03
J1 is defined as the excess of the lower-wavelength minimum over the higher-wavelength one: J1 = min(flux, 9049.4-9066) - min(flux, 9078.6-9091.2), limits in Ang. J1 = -0.12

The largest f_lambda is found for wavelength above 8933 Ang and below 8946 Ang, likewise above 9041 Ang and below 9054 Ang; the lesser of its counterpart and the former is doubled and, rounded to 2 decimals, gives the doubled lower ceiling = 3.68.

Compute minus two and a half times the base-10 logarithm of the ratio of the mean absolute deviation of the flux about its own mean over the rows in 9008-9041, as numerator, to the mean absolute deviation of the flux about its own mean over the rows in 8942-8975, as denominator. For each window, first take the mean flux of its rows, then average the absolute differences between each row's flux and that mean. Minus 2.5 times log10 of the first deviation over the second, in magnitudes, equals 1.0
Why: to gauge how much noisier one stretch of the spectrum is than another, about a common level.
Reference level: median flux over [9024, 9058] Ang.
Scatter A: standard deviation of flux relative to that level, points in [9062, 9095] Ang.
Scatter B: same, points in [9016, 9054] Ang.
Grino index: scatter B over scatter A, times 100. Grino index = 65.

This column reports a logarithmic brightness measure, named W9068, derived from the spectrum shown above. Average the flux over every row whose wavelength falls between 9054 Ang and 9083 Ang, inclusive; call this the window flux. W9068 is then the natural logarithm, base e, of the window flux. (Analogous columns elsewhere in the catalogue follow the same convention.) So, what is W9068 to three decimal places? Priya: 0.576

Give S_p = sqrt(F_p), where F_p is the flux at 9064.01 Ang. 1.34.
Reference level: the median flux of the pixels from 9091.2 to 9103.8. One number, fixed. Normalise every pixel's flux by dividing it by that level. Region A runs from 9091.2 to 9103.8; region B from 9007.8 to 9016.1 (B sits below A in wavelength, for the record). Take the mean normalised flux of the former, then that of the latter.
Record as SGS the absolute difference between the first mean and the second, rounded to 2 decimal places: 0.19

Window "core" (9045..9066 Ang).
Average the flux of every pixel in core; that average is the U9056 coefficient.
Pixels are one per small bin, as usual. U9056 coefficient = 1.79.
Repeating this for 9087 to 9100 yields 1.69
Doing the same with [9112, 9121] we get 1.35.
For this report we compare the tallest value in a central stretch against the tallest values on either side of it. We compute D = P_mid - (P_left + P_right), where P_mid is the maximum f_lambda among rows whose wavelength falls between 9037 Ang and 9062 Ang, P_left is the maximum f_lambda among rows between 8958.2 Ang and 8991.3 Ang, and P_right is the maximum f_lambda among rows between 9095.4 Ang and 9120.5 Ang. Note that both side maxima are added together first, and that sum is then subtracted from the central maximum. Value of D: -1.60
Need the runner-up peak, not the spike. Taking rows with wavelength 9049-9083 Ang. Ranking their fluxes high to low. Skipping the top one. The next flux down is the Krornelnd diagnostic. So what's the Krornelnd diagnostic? 1.82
